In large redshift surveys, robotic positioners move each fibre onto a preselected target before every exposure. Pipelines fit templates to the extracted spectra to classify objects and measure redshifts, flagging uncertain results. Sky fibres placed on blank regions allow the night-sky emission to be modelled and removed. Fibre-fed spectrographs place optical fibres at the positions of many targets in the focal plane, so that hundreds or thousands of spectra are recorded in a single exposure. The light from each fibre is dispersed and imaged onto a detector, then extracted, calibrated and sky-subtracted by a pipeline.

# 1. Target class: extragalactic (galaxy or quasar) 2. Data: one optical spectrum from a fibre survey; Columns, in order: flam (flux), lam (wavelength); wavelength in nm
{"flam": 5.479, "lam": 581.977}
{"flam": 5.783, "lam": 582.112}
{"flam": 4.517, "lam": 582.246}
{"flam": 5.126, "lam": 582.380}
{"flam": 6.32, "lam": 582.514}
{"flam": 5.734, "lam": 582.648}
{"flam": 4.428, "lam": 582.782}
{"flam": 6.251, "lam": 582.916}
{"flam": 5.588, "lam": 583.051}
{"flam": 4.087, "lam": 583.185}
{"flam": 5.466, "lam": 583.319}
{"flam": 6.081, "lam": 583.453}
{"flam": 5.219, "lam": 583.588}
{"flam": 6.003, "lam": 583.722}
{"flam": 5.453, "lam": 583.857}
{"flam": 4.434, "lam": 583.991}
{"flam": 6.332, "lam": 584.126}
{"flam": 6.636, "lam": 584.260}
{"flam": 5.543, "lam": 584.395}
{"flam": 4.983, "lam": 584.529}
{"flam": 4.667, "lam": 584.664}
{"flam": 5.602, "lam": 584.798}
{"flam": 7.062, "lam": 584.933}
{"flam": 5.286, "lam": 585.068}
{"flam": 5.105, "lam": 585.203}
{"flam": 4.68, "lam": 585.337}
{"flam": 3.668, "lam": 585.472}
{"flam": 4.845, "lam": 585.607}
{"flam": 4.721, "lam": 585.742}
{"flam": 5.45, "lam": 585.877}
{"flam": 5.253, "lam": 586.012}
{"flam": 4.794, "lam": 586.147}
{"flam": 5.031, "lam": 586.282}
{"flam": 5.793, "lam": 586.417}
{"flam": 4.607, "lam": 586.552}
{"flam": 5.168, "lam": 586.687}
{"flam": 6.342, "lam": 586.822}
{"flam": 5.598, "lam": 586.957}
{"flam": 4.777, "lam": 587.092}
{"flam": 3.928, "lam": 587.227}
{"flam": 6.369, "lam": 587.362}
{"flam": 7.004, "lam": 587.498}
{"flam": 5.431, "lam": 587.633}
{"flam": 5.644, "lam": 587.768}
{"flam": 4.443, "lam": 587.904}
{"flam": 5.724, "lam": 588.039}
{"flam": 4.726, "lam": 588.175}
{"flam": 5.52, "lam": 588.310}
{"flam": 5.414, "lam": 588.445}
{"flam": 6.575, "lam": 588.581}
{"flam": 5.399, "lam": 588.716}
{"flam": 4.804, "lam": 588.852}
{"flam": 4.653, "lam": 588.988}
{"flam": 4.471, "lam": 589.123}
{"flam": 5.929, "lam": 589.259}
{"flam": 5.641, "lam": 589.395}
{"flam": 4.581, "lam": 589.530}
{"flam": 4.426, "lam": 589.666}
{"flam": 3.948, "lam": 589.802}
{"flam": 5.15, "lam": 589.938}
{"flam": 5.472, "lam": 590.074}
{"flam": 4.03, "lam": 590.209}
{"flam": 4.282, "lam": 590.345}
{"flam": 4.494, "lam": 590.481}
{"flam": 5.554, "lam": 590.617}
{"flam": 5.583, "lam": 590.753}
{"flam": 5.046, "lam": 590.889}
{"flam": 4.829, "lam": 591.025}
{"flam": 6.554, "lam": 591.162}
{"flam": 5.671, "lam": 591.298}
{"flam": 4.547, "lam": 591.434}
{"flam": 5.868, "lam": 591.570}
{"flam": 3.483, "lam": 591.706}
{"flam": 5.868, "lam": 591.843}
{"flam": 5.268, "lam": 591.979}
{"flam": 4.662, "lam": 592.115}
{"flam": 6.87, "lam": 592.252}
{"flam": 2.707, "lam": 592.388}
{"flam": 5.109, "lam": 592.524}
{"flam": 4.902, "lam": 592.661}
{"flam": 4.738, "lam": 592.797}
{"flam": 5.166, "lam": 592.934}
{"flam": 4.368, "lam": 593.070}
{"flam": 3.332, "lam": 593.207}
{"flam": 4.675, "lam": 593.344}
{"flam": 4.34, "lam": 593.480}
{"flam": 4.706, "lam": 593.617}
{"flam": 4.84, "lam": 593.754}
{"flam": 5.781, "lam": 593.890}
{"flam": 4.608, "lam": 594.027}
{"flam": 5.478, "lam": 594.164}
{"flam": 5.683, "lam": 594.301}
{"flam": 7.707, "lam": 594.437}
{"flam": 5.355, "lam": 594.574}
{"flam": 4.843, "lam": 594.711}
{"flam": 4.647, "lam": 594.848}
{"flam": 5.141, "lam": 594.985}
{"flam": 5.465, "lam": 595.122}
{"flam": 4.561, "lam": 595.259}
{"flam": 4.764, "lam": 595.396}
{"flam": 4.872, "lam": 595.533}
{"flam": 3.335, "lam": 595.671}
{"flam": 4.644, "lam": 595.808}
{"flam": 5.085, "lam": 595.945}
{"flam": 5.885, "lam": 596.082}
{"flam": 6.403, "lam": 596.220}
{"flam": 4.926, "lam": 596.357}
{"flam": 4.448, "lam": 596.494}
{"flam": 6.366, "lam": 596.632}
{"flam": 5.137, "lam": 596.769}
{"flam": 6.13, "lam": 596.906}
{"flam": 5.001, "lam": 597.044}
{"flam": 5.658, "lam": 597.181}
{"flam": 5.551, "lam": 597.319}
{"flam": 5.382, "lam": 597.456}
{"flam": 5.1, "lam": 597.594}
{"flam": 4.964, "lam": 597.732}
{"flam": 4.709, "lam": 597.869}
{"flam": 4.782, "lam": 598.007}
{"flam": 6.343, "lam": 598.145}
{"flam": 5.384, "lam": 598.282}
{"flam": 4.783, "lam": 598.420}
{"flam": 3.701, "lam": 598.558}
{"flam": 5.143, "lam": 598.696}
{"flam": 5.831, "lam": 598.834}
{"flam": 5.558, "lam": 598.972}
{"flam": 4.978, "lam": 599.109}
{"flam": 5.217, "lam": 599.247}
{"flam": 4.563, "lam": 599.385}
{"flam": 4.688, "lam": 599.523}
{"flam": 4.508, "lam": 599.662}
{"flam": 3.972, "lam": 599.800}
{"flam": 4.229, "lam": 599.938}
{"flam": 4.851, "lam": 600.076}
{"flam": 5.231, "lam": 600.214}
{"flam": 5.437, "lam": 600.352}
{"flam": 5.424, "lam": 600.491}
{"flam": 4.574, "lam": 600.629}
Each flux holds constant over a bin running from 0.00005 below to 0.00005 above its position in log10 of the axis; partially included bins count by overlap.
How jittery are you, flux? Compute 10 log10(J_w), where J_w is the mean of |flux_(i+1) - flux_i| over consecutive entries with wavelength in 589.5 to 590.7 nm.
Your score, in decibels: -1.9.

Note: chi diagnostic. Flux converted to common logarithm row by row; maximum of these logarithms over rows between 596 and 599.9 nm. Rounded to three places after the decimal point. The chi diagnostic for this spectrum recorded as 0.806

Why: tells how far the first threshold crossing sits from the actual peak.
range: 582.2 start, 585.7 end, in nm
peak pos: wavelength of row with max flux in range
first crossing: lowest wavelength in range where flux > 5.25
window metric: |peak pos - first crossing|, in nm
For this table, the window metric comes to 2.42 nm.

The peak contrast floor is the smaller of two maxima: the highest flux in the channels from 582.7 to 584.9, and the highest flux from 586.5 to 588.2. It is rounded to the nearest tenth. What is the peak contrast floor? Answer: 6.6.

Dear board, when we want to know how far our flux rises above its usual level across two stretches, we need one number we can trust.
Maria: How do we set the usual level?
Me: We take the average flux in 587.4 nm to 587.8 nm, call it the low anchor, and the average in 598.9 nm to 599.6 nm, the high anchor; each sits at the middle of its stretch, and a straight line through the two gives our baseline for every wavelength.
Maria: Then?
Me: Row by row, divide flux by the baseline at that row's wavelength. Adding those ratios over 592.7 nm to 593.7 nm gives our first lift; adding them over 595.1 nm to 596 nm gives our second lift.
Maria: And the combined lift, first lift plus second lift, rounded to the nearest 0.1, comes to 11.8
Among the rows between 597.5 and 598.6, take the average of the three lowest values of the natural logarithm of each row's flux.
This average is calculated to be 1.47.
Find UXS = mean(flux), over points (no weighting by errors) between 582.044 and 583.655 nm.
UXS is 5.38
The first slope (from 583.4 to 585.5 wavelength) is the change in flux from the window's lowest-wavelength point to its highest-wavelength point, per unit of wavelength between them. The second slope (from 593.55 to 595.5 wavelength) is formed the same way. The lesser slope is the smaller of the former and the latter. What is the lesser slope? -1.2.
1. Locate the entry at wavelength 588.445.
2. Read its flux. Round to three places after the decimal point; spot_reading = 5.414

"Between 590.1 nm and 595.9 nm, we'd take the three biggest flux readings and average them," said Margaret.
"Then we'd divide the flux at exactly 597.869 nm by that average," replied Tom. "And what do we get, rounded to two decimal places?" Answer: 0.67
